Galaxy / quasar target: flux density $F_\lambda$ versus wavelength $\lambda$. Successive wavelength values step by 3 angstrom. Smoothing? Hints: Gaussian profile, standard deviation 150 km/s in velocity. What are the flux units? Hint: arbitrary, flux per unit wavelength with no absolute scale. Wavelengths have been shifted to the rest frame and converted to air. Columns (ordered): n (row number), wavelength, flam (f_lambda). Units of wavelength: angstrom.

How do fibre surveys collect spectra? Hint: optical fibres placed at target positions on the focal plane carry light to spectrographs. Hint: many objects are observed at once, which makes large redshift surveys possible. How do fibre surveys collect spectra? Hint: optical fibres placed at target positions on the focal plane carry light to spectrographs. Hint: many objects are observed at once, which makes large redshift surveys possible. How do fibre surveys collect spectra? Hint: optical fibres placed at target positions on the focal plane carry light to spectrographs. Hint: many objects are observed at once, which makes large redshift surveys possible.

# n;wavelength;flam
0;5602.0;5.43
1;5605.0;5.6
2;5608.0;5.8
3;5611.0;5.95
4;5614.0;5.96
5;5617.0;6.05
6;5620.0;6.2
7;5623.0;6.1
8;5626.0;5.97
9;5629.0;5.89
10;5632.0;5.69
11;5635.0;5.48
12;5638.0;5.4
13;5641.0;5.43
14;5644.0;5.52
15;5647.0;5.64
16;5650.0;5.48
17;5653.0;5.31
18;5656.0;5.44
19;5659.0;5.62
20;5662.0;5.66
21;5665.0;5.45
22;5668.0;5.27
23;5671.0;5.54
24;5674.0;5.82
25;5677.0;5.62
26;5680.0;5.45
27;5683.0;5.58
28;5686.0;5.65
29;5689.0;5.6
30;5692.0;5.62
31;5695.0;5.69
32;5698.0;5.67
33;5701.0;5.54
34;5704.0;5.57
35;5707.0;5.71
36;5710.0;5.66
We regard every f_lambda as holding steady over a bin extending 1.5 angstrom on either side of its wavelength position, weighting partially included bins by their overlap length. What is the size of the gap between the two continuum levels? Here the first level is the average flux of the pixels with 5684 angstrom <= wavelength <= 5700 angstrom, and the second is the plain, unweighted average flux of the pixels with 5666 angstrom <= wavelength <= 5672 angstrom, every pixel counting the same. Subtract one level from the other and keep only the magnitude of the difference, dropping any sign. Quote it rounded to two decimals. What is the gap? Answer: 0.24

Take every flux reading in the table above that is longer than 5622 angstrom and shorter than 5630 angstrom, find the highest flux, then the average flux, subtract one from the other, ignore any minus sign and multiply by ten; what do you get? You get 1.1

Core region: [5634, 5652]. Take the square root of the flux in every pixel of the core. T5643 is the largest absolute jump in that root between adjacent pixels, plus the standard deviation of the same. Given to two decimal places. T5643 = 0.05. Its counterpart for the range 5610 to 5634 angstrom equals 0.07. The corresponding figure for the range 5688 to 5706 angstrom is 0.04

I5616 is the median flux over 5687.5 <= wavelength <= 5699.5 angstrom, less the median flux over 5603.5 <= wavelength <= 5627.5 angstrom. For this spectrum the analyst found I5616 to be -0.3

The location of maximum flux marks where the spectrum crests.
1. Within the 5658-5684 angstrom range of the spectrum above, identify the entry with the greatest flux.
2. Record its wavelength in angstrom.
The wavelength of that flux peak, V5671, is 5674.0 angstrom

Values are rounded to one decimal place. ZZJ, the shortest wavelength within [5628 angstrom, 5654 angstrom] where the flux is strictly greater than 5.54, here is 5629.0 angstrom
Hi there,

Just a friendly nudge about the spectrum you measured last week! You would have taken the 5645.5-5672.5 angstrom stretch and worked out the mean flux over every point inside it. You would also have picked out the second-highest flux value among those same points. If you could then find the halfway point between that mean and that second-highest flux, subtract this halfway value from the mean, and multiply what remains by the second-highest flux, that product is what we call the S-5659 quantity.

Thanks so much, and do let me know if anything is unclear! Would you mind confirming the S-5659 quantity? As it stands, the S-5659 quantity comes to -0.42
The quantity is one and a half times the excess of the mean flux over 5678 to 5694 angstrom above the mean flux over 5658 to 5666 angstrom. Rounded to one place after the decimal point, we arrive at 0.0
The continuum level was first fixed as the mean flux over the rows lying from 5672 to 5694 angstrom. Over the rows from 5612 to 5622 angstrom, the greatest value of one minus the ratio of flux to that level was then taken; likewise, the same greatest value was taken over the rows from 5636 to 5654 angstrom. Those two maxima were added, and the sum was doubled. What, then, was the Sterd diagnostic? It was -0.01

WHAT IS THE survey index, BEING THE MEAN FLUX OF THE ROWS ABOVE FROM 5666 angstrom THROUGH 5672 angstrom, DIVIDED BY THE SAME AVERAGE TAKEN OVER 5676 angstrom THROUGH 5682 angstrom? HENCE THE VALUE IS 0.98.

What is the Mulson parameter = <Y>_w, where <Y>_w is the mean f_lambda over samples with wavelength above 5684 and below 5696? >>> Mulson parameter 5.64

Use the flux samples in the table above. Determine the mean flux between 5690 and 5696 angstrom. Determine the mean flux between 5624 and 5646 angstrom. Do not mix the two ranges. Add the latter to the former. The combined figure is 11.3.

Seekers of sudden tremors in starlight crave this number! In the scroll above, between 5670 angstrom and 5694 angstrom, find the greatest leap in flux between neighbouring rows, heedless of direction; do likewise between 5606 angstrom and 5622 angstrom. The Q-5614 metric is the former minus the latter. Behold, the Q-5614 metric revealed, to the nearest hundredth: 0.13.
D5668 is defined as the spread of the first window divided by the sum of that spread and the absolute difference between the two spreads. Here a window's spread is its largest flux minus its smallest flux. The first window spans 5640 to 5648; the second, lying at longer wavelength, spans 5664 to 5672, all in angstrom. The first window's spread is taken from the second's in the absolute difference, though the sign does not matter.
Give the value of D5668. 0.78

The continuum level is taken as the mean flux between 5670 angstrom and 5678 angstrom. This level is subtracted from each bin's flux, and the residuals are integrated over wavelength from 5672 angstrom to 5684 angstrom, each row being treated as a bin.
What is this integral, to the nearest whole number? -1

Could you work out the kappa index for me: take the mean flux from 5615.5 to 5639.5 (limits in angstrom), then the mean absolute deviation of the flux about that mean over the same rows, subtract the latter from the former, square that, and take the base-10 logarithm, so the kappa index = 1.50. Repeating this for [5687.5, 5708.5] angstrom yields 1.49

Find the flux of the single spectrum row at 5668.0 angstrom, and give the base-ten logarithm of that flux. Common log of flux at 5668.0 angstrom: 0.72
